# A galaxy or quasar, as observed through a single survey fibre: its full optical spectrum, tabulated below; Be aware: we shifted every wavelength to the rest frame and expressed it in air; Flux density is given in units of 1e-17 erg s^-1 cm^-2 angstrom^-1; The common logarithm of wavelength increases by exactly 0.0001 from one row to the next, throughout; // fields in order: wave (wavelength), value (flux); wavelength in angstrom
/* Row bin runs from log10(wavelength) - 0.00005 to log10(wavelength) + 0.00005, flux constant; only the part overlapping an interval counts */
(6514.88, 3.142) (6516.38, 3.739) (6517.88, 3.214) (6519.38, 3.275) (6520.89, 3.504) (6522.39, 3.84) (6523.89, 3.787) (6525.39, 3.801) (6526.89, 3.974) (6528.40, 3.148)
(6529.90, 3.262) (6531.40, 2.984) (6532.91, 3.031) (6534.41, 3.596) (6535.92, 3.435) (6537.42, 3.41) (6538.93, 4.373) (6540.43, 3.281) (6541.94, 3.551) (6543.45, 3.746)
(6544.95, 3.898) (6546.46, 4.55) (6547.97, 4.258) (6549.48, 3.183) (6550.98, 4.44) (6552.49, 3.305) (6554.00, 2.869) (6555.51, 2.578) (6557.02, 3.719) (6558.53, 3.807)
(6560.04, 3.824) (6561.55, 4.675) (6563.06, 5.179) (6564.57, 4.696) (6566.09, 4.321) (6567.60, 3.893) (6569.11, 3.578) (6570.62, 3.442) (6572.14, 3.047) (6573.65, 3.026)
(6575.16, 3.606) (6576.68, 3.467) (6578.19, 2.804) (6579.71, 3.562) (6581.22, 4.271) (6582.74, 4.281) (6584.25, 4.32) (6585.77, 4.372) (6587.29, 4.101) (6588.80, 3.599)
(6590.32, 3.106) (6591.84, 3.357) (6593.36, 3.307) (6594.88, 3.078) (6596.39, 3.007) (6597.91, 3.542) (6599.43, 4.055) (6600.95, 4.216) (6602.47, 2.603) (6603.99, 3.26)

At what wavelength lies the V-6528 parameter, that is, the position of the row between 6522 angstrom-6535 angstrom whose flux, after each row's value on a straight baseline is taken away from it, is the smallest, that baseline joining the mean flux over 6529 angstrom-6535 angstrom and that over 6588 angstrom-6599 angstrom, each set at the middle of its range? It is 6531.40 angstrom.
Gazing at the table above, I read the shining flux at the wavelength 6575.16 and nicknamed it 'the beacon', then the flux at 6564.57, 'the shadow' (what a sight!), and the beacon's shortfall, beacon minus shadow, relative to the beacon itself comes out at -0.3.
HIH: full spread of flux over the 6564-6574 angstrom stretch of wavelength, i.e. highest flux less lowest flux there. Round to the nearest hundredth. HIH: 1.67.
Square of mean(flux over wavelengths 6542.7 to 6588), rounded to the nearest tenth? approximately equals 14.6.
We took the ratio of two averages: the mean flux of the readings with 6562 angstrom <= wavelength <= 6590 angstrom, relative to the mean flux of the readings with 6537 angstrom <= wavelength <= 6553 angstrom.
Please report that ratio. 1.01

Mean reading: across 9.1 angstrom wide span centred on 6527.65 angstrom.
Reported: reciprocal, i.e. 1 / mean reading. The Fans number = 0.286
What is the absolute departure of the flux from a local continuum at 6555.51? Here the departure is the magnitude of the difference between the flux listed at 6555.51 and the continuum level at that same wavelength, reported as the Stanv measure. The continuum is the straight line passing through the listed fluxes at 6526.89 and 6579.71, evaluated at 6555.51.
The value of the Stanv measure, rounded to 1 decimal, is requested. 1.2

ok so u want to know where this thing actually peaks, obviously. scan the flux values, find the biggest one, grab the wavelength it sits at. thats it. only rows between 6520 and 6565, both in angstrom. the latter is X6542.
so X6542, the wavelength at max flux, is 6563.06 angstrom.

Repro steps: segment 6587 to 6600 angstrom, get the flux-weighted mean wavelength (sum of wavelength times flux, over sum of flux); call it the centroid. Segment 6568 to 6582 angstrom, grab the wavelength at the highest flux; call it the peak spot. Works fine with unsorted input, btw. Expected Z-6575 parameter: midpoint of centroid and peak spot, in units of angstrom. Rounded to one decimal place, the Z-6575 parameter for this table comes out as 6587.3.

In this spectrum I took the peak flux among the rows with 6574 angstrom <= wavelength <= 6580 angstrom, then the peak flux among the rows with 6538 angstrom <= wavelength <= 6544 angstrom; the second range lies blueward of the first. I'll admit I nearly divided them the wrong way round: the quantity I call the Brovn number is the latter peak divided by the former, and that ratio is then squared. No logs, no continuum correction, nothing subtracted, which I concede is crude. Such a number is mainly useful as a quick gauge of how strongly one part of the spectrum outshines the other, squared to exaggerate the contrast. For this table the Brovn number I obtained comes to 1.5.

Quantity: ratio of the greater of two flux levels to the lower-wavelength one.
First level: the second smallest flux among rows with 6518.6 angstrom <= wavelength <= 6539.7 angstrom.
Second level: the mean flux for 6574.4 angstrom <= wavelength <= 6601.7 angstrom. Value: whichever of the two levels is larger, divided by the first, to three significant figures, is 1.21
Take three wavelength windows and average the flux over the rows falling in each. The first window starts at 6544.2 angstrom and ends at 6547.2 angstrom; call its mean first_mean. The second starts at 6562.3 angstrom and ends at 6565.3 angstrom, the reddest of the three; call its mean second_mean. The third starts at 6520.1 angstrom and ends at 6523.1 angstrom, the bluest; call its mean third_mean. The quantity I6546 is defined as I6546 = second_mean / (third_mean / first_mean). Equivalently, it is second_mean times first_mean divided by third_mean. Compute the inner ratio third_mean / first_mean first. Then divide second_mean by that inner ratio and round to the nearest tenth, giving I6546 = 5.7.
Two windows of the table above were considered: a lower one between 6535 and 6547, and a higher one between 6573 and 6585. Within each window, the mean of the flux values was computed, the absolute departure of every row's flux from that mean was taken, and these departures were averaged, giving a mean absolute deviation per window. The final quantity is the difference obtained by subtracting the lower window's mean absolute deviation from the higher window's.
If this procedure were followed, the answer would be 0.10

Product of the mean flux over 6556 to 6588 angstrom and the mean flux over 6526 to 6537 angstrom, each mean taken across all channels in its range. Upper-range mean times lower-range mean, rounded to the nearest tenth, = 13.1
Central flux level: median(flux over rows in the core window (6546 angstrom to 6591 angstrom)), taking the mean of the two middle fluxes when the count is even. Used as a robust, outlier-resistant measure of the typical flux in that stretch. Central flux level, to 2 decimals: 3.76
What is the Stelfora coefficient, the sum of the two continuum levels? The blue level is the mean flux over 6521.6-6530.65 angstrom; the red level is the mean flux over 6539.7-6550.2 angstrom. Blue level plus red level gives 7.42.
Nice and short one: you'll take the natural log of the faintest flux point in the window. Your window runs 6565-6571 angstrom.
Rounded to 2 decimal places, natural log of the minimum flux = 1.24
